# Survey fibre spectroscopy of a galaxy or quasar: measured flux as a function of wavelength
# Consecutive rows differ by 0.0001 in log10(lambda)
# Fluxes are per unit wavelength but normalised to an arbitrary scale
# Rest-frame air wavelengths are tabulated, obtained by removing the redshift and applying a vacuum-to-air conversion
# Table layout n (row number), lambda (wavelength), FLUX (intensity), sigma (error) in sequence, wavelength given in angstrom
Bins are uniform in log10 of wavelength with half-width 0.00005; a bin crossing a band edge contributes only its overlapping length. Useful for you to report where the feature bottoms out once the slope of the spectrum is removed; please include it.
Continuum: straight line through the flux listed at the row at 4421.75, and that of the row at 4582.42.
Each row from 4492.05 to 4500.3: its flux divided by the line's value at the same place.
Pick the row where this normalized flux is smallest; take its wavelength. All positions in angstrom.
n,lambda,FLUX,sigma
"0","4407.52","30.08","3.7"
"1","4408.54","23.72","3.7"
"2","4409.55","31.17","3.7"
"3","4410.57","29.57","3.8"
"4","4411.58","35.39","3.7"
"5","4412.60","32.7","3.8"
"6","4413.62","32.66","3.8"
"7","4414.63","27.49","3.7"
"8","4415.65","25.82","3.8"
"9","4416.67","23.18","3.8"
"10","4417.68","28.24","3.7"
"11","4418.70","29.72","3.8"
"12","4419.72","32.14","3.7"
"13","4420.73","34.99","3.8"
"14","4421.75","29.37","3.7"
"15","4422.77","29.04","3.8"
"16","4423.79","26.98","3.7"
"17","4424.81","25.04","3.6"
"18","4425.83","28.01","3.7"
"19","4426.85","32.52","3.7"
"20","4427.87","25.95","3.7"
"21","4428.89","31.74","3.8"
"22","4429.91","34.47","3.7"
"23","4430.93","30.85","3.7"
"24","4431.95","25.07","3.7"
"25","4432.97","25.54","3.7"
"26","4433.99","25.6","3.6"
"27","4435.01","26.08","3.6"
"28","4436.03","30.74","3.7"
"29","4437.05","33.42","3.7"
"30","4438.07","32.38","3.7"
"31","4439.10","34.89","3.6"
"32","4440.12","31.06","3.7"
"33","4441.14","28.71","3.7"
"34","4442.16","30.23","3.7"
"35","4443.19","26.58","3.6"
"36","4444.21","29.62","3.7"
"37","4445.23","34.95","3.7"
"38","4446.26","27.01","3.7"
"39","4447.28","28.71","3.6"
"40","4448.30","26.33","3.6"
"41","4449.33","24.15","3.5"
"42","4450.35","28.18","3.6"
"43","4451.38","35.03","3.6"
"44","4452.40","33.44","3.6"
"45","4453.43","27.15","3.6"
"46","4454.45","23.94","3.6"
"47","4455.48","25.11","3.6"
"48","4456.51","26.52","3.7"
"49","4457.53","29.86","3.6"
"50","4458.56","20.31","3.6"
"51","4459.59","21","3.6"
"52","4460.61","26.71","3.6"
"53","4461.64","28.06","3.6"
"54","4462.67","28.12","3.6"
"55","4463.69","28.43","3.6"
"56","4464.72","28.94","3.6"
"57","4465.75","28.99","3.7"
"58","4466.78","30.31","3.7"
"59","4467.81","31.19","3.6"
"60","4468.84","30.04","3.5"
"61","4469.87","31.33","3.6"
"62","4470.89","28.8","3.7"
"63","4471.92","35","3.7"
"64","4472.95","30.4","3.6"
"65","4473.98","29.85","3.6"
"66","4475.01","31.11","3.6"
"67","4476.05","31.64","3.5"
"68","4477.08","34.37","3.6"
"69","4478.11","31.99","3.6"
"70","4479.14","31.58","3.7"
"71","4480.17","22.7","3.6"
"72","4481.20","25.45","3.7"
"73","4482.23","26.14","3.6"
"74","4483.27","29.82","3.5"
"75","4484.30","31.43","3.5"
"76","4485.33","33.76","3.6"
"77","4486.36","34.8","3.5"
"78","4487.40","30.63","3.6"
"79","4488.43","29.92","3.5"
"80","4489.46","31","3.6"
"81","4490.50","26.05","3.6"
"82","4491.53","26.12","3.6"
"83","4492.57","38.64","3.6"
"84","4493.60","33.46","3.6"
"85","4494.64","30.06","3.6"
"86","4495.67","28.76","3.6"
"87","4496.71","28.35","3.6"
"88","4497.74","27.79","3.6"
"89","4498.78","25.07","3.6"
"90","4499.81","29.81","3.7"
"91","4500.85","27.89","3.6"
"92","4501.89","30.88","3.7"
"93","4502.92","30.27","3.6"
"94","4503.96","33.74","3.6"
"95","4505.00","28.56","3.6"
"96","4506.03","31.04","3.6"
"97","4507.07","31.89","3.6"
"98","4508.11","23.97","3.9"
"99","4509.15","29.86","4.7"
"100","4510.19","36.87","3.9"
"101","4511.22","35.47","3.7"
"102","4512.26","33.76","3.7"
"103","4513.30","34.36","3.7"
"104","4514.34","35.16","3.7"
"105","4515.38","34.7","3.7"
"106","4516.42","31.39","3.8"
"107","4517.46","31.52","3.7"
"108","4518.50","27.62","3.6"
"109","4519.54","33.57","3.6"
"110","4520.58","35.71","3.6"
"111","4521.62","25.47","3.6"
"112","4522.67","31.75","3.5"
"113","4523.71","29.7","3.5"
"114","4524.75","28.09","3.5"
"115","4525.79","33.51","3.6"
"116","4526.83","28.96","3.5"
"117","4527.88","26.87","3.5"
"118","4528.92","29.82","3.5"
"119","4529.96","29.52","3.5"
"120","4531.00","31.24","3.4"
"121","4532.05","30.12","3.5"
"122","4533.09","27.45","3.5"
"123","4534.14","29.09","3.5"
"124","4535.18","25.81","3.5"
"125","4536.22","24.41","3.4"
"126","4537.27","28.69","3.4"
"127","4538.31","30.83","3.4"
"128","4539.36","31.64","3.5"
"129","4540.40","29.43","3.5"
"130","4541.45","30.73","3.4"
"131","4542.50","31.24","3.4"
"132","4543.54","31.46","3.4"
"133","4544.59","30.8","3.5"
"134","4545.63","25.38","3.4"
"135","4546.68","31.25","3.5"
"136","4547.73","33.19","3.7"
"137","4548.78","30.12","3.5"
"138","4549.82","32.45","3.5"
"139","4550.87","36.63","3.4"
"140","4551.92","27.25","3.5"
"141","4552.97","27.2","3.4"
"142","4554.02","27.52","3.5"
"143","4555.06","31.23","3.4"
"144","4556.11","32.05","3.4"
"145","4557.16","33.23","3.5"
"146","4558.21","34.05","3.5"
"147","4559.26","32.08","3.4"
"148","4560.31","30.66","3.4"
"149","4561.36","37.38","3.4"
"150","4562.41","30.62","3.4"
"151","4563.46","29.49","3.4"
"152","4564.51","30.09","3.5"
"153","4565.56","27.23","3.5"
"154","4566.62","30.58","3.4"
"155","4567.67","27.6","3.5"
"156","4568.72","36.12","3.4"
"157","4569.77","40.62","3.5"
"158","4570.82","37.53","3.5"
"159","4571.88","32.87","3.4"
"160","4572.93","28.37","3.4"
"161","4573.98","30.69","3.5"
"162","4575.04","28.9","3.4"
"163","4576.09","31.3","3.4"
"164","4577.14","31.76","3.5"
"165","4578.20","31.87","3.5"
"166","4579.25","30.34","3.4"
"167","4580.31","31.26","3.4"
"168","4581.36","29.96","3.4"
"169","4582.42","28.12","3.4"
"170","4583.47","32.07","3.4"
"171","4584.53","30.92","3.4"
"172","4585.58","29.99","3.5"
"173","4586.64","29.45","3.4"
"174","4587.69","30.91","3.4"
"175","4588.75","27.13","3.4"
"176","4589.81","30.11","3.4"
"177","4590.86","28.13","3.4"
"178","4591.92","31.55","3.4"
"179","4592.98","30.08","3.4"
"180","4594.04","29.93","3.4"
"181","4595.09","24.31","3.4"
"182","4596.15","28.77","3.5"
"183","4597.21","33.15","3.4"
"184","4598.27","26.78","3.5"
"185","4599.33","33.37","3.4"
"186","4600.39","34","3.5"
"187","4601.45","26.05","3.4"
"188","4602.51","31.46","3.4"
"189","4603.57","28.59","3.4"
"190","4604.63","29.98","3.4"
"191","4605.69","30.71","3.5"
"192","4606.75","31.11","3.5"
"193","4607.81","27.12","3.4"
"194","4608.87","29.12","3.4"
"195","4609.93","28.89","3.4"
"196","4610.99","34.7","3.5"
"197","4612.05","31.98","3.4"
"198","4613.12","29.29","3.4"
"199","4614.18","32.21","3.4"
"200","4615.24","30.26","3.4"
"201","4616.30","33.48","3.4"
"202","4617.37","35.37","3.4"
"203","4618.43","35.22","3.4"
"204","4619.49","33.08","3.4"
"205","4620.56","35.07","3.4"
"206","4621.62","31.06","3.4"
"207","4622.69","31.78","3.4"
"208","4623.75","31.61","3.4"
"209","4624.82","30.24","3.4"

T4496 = 4498.78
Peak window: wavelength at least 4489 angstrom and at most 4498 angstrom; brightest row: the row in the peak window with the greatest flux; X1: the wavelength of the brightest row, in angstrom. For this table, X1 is 4492.57 angstrom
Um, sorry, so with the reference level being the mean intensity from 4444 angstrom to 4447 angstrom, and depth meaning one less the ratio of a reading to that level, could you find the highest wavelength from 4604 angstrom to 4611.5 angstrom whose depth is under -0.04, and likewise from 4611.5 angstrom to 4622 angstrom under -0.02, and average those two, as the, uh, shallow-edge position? 4615.8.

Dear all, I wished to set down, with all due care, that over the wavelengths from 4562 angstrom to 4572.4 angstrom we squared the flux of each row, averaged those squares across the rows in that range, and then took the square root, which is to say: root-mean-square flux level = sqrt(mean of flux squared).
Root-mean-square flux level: 32.5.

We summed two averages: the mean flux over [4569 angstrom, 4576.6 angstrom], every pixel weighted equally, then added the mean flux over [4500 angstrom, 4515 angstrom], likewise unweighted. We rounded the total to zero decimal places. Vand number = 65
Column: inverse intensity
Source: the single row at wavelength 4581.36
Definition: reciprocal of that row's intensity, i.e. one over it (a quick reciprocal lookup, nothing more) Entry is 0.0334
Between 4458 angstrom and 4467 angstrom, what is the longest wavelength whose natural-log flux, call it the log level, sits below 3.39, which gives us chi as 4465.75 angstrom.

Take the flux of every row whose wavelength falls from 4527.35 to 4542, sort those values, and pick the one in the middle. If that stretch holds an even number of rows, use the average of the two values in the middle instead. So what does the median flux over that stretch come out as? 29.5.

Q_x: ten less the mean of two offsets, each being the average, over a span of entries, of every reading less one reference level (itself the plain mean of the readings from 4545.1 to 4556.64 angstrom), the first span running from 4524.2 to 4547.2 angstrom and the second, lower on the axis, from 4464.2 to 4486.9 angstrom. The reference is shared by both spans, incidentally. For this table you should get 10.5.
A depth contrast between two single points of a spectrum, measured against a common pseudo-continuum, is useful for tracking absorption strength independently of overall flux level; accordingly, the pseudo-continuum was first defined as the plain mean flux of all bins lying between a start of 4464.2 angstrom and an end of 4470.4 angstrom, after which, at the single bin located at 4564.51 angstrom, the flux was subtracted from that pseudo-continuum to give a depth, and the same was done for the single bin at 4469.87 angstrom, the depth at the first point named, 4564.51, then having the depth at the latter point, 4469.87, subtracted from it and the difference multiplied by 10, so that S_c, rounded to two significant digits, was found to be 12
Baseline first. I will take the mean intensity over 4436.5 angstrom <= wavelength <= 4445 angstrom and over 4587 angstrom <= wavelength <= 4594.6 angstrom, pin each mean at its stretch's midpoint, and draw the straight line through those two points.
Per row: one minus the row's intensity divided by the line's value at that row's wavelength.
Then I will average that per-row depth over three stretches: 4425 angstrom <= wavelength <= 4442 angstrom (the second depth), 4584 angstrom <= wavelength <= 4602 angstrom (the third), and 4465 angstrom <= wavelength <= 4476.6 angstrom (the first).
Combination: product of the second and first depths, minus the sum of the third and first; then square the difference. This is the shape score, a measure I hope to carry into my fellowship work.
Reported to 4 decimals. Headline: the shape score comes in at 0.0000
